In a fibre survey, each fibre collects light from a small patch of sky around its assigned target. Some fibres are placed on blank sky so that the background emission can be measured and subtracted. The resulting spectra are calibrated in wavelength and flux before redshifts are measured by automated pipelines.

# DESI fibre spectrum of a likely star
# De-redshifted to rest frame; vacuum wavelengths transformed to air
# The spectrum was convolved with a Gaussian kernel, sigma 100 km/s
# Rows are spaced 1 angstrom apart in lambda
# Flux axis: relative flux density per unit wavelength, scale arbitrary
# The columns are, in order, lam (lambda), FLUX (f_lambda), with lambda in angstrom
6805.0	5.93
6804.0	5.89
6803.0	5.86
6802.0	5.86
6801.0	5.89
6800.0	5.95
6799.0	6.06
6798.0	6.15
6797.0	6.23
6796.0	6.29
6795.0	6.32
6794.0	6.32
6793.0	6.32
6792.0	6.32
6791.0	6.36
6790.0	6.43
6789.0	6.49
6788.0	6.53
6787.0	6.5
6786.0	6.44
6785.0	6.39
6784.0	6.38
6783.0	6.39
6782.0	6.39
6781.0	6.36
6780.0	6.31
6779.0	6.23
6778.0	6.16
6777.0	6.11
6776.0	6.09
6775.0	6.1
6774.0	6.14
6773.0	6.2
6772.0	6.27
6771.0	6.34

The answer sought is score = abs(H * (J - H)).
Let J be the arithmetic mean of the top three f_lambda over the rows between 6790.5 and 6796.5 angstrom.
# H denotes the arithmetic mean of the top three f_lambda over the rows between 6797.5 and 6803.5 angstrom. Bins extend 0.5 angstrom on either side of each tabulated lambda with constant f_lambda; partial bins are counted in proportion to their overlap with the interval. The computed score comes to 1.7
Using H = 6.05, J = 6.33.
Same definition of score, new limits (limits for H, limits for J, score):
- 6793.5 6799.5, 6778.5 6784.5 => 0.5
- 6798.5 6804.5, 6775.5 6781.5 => 2.0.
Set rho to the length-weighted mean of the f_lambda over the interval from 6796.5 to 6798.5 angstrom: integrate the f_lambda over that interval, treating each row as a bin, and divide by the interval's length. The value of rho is 6.19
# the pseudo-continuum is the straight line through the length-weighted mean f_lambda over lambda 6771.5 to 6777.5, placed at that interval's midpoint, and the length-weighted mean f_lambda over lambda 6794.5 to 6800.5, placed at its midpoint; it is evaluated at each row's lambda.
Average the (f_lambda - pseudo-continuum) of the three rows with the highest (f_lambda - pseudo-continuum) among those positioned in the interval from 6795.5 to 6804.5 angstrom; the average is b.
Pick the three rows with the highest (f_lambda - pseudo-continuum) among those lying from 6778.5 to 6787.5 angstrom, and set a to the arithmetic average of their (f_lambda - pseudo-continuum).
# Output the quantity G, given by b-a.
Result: -0.2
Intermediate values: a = 0.28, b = 0.06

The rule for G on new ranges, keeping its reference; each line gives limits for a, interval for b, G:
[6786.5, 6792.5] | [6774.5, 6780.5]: -0.3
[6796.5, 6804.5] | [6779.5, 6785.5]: 0.3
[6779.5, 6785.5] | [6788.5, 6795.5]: 0.0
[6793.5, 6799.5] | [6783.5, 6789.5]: 0.2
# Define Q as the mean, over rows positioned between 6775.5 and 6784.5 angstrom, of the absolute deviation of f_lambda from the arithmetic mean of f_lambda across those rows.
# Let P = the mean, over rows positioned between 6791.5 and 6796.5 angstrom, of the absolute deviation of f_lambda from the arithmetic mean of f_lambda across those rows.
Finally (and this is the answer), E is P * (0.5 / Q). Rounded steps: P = 0.01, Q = 0.11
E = 0.0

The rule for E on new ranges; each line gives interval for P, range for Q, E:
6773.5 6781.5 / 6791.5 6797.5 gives 1.6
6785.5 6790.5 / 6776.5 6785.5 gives 0.2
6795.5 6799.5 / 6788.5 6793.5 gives 0.6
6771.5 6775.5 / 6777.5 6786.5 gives 0.4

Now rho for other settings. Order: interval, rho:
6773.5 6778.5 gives 6.12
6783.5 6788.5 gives 6.45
